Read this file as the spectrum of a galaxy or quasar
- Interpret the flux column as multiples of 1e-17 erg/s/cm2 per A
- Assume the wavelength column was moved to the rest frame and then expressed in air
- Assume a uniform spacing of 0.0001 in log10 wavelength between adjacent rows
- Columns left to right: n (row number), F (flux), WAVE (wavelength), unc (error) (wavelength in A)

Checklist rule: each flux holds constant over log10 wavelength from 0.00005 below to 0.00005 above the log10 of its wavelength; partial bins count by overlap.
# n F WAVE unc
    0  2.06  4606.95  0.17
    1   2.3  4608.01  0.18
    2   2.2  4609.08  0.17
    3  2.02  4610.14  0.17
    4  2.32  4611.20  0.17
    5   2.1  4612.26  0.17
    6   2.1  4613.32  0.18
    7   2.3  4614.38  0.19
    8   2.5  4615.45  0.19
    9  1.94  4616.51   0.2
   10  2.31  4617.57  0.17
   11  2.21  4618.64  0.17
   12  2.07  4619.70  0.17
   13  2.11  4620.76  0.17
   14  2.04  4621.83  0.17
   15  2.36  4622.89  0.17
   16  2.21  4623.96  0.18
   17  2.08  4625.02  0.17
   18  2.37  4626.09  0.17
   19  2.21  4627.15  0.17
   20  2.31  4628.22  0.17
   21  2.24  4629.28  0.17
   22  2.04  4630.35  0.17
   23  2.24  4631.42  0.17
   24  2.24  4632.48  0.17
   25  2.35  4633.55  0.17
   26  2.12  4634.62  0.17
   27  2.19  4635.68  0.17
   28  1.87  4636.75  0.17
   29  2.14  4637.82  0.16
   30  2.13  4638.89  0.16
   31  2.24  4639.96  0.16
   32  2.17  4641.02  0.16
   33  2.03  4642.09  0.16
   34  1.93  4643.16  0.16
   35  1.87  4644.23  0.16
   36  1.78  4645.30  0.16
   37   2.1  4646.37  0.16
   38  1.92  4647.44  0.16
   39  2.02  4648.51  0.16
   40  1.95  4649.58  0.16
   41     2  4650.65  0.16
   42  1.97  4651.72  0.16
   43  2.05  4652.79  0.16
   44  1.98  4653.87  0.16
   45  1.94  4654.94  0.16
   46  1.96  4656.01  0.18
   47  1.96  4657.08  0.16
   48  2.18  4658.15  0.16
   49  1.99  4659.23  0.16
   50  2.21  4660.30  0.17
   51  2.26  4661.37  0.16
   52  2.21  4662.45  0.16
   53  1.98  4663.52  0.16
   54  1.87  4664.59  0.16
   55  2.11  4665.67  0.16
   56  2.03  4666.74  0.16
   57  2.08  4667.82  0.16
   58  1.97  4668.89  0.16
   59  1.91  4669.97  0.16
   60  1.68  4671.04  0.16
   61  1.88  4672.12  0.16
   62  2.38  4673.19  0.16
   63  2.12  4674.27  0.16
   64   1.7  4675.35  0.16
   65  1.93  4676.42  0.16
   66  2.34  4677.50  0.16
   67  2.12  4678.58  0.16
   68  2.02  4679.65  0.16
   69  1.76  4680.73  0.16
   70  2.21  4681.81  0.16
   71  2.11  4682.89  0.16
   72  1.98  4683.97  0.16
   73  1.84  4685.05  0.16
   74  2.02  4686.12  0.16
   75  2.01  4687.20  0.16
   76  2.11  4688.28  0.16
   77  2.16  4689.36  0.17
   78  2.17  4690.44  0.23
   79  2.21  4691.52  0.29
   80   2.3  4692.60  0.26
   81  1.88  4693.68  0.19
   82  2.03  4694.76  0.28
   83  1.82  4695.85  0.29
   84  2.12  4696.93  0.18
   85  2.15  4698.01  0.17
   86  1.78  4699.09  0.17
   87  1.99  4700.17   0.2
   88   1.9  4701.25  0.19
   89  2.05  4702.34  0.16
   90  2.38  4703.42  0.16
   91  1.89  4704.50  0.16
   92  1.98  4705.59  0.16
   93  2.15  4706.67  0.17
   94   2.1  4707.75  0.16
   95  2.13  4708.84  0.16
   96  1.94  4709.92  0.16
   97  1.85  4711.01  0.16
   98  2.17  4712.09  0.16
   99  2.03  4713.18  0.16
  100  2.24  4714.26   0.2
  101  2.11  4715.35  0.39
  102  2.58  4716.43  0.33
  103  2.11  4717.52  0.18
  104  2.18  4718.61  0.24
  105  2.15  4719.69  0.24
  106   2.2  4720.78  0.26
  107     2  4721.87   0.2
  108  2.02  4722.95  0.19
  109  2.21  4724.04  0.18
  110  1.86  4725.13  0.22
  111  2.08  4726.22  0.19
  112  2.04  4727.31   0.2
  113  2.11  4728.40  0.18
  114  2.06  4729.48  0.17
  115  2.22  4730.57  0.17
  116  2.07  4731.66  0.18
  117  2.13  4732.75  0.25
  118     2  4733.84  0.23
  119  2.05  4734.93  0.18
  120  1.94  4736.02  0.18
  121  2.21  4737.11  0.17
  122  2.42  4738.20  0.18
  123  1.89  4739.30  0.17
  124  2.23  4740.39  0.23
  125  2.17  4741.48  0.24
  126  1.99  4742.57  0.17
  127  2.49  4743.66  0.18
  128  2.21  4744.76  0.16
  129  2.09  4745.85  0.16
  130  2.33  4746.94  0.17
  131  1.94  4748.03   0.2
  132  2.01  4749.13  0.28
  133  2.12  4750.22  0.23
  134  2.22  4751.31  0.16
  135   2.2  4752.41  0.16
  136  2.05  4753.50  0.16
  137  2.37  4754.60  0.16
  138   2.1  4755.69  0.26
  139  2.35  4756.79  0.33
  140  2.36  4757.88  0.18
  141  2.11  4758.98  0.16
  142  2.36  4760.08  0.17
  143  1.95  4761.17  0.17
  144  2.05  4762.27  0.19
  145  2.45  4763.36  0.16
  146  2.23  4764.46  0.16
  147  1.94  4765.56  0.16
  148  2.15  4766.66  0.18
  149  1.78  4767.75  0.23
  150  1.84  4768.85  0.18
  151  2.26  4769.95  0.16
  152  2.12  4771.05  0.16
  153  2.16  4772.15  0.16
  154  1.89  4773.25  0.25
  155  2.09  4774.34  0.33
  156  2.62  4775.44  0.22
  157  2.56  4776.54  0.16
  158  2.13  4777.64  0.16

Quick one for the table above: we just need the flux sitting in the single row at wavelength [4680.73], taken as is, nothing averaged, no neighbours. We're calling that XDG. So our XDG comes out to 1.76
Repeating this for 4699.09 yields 1.78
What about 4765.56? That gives 1.94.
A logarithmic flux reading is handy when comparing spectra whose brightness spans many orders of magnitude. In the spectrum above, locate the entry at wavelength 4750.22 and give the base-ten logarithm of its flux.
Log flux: 0.326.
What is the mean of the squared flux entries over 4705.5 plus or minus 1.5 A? 4.0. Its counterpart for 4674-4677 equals 3.7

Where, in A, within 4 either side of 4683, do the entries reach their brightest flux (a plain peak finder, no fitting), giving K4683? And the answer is 4681.81 A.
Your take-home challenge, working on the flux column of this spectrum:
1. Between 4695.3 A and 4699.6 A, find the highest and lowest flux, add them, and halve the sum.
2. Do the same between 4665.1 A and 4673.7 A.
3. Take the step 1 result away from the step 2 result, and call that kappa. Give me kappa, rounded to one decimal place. 0.1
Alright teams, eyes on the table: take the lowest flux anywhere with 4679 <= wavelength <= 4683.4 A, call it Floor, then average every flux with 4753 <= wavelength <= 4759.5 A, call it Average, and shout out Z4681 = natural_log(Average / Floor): 0.23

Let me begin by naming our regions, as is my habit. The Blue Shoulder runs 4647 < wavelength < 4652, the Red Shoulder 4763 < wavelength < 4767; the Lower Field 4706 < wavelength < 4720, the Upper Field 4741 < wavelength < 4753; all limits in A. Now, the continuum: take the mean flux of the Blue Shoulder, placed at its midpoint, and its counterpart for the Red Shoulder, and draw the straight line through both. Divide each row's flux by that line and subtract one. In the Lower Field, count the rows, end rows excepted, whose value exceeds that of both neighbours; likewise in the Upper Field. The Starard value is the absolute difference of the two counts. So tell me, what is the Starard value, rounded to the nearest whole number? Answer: 2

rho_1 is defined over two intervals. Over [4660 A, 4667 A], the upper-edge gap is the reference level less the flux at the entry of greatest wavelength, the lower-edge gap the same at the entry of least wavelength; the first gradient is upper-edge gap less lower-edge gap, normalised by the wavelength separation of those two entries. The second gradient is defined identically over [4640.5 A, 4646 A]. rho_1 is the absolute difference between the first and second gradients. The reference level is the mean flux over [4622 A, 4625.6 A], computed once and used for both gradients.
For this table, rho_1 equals 0.063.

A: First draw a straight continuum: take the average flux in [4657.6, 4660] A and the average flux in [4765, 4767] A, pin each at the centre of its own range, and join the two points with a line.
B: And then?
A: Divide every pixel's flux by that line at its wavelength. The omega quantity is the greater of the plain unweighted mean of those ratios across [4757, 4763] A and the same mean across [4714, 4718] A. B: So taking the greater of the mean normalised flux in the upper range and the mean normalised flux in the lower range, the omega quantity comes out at 1.10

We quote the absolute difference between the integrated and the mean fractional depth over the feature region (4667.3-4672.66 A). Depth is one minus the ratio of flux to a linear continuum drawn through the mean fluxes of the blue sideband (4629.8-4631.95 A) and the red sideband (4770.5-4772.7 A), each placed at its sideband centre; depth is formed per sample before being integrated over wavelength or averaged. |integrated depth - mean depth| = 0.48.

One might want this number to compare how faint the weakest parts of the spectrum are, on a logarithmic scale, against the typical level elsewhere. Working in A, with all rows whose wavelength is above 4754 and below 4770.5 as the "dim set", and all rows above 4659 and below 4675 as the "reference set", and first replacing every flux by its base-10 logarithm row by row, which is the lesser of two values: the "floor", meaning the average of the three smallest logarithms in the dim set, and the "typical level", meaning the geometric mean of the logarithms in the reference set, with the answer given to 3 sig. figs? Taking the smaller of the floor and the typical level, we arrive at 0.268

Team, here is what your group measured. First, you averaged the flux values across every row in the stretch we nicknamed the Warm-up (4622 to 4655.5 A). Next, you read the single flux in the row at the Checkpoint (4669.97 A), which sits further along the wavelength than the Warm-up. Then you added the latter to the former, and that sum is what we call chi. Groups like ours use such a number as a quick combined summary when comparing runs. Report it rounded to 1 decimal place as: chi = 4.0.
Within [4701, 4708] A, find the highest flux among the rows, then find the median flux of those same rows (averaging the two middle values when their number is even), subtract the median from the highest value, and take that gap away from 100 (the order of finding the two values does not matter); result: 99.7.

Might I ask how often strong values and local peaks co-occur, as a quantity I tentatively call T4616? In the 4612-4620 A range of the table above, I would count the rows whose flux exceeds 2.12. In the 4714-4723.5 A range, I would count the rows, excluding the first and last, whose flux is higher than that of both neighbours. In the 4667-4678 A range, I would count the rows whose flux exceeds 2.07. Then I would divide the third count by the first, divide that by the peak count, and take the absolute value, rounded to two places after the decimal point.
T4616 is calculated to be 0.33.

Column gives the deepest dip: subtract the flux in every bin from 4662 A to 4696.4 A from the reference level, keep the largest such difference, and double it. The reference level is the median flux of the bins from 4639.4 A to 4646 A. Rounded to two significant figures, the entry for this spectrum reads 0.60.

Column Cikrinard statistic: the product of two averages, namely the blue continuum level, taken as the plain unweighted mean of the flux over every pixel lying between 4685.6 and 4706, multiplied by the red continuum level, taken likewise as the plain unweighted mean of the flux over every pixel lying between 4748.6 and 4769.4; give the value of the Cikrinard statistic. 4.38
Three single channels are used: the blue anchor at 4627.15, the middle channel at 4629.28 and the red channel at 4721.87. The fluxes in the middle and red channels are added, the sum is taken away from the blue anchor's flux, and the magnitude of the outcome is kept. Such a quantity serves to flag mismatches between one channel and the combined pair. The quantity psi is 2.0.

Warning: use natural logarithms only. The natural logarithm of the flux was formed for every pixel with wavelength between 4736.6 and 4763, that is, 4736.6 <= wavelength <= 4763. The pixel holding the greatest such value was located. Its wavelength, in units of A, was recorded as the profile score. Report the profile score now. 4743.66 A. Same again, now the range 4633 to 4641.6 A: 4633.55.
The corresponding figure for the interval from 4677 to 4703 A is 4677.50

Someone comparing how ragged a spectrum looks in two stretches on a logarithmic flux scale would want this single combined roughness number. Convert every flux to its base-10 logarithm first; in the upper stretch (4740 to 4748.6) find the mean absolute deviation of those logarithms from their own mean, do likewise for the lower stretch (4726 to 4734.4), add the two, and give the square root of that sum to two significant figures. 0.19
